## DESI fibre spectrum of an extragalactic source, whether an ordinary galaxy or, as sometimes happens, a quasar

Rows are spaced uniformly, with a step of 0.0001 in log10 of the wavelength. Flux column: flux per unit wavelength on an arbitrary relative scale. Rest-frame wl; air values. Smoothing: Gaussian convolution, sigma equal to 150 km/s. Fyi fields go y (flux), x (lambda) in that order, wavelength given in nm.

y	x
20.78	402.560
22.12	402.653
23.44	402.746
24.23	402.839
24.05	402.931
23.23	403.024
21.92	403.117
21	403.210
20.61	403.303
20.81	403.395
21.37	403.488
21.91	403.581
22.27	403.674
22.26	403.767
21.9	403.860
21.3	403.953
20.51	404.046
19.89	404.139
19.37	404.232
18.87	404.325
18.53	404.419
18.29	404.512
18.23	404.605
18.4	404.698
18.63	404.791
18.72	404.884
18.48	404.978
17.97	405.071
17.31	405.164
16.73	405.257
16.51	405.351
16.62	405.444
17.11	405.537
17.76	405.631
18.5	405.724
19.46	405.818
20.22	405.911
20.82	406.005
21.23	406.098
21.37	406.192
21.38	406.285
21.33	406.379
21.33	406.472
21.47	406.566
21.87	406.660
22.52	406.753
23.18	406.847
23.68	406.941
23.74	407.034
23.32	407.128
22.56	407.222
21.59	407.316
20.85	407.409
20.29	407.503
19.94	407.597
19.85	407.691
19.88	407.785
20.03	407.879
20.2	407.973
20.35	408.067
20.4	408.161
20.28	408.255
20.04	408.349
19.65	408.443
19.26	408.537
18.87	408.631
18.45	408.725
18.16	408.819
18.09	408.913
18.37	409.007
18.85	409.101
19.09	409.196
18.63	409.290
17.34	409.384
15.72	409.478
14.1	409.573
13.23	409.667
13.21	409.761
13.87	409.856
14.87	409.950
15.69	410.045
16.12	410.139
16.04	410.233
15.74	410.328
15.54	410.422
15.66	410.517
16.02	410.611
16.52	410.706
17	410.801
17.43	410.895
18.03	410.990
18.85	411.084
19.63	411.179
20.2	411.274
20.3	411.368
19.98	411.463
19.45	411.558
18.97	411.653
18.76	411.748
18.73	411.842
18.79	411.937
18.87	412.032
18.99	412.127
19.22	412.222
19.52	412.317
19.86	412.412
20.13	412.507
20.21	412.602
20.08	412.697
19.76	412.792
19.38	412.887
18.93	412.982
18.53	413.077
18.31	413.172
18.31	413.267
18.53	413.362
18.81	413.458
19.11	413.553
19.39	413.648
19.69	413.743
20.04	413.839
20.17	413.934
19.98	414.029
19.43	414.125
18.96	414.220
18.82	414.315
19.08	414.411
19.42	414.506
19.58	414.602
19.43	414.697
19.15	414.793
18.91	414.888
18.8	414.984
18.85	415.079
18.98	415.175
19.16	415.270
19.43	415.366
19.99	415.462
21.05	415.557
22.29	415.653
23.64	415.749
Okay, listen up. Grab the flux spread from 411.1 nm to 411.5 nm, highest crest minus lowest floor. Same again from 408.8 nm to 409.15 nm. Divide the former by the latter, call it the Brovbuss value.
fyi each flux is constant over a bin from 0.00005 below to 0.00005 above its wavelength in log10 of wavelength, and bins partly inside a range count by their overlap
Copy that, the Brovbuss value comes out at 0.88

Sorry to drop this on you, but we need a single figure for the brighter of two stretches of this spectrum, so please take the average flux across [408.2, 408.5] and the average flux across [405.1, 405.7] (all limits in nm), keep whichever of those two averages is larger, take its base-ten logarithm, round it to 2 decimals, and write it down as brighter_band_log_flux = 1.30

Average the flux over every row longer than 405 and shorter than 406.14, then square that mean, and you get 337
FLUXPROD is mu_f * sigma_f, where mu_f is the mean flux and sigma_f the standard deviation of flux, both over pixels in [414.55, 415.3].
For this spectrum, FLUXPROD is 5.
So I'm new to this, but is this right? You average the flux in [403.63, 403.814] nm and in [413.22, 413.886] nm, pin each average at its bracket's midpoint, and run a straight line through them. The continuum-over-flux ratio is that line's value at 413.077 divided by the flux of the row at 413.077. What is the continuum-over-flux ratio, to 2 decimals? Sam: 1.04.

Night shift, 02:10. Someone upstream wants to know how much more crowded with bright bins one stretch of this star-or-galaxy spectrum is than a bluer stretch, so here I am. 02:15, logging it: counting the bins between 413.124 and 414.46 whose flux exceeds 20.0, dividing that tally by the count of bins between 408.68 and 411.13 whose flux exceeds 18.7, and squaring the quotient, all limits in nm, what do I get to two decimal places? 0.44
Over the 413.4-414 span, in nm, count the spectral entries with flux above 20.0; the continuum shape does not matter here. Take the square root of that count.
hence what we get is 1.4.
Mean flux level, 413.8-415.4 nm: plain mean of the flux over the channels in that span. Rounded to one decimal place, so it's 19.3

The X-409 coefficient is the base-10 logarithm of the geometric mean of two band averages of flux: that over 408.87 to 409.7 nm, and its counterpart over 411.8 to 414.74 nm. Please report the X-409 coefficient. 1.26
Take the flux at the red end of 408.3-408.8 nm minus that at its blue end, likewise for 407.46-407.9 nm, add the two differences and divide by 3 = -0.6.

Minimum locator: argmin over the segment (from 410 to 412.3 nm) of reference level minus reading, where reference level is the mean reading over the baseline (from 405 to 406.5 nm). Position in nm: 411.368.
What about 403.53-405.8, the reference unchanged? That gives 403.674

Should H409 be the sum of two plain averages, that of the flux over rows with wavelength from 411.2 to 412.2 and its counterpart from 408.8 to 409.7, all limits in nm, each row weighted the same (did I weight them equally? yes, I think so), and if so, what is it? 36.5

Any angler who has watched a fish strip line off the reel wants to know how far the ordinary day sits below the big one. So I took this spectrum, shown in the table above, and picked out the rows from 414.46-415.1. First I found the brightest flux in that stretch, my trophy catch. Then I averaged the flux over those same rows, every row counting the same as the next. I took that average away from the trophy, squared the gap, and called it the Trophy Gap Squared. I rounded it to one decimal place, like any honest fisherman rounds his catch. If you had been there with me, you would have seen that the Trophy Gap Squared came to 0.2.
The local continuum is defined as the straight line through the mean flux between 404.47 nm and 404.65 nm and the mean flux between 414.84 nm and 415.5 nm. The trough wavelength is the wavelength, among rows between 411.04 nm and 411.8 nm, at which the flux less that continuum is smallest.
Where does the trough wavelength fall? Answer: 411.748 nm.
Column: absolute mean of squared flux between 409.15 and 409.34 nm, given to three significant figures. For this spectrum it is 356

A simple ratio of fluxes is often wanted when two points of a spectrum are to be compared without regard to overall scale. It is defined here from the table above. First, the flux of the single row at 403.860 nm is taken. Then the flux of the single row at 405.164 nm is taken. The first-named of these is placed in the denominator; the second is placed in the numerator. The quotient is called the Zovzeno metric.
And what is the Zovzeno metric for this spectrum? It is 0.79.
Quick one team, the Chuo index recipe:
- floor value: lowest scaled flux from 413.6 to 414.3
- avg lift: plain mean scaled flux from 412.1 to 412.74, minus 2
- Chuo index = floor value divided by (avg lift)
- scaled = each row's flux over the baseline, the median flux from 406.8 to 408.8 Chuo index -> -0.91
